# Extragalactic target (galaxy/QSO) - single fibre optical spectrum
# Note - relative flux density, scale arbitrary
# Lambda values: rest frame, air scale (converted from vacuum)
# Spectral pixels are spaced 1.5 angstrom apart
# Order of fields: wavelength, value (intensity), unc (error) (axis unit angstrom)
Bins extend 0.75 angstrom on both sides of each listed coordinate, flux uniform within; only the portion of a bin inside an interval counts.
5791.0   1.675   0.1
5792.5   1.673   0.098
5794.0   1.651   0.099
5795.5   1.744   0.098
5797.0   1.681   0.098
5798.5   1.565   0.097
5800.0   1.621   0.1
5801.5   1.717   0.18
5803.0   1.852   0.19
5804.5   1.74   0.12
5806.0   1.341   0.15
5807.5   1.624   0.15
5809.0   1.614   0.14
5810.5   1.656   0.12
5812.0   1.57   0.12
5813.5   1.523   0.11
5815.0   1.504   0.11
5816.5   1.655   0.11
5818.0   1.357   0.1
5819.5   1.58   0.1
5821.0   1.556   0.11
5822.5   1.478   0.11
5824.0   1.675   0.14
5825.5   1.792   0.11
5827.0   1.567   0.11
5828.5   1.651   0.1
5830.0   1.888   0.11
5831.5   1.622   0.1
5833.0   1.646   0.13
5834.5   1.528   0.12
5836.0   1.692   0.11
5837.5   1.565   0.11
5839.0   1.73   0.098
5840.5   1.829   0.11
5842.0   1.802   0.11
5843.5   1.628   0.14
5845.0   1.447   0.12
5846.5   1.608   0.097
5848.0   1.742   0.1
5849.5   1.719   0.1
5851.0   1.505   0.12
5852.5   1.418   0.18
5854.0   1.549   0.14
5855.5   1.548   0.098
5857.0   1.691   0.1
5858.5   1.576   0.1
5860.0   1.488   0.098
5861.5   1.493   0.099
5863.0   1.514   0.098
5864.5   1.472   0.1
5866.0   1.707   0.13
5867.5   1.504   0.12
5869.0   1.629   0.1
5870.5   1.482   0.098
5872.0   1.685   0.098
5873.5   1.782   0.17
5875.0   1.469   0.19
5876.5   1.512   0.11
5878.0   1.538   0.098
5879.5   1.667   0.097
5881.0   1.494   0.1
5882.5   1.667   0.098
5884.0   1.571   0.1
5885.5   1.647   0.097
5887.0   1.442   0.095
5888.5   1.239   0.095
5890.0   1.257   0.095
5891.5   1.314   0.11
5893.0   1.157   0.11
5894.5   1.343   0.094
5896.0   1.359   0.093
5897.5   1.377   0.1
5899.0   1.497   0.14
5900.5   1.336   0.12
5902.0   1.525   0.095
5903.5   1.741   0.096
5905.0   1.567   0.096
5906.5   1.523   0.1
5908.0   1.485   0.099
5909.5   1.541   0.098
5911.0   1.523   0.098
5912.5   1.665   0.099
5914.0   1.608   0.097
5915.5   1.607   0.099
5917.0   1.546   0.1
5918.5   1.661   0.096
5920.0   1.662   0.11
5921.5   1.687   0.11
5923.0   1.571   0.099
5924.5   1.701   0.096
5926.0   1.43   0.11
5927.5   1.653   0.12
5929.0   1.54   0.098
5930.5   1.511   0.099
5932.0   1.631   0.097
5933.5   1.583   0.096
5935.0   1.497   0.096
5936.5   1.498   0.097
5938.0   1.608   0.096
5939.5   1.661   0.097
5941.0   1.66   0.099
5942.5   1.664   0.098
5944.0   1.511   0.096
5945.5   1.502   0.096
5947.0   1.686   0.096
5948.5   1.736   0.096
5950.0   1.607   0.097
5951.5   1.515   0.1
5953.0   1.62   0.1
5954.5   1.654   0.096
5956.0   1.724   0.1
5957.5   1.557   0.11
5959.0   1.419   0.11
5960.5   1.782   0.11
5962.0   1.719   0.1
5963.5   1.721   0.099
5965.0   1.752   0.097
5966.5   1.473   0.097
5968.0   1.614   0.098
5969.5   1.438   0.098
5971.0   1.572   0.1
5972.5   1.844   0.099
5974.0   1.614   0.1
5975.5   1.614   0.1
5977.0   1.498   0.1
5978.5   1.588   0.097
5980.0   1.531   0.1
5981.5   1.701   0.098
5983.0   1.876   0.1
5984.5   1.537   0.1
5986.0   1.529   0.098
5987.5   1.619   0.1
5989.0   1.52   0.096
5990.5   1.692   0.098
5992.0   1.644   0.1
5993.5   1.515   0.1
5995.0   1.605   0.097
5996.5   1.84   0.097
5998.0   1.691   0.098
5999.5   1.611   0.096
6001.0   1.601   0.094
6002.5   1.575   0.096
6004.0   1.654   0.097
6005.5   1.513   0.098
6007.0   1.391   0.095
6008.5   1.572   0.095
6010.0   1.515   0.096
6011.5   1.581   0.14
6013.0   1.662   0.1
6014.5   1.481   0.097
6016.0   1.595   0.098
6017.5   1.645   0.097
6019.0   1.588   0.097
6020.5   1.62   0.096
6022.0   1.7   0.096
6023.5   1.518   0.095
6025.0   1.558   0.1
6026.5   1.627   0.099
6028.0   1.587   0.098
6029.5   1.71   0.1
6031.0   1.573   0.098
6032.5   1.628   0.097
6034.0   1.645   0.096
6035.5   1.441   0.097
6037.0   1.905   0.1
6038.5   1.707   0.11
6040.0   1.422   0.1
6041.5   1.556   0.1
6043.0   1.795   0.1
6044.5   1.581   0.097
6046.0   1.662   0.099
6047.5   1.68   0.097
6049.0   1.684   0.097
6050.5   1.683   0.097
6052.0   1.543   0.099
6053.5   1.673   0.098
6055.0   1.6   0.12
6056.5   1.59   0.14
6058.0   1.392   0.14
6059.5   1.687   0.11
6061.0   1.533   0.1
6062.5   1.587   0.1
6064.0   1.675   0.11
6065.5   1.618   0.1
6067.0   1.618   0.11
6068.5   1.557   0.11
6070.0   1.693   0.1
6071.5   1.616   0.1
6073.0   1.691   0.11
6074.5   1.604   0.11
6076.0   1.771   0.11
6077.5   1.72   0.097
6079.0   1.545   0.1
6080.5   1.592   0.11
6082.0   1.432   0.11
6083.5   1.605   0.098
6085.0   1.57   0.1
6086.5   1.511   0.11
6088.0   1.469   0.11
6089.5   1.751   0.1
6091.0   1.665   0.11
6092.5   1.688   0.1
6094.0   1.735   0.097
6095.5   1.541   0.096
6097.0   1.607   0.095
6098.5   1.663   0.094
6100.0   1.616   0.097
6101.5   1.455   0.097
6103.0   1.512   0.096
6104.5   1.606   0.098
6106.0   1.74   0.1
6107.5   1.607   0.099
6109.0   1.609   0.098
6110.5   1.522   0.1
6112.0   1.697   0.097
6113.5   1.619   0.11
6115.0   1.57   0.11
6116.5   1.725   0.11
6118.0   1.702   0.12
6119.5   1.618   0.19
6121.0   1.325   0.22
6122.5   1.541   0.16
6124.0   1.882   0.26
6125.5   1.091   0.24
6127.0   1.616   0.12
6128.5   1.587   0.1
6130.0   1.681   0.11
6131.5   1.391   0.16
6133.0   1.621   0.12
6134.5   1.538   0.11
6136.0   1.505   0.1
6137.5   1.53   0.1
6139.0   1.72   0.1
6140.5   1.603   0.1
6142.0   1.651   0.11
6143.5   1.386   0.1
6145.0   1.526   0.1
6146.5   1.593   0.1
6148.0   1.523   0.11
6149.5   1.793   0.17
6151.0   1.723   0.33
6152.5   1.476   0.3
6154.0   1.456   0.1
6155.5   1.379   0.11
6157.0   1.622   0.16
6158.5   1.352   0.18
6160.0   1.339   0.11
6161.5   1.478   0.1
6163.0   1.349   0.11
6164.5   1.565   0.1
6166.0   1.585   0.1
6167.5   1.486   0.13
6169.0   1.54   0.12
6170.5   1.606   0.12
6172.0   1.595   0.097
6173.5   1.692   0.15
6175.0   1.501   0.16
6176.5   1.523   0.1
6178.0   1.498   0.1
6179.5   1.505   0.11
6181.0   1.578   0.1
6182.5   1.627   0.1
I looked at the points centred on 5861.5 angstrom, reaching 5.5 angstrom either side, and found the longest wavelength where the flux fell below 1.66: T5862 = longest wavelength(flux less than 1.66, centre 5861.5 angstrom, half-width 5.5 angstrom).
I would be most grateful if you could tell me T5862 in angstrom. 5864.5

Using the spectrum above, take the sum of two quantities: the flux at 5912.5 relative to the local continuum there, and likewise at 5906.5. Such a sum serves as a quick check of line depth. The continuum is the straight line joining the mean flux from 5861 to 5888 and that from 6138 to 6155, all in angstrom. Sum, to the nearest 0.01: 2.03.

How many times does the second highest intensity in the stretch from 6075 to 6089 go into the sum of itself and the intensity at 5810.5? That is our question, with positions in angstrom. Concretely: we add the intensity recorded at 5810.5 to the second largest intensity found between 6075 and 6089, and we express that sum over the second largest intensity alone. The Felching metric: 1.96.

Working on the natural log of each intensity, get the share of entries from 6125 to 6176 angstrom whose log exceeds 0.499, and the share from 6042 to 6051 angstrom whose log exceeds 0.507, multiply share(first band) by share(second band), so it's 0.15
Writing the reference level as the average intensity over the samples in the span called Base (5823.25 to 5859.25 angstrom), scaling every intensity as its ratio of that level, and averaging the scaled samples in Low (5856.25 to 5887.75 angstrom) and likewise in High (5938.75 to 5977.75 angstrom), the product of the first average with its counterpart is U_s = 0.945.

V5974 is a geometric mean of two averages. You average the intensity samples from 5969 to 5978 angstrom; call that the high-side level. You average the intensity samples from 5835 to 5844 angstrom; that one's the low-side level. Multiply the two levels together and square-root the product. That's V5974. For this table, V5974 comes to 1.65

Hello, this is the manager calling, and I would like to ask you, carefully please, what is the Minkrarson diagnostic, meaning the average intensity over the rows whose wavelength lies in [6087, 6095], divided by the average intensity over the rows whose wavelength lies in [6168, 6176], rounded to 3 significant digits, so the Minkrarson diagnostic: 1.05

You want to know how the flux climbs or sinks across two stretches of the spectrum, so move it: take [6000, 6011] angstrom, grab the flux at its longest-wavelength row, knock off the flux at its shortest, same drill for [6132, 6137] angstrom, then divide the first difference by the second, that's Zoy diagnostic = 0.7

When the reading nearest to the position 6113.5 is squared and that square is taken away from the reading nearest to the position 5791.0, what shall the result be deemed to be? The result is -0.9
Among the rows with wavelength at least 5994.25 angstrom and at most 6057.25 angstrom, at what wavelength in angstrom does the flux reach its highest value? 6037.0 angstrom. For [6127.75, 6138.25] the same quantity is 6130.0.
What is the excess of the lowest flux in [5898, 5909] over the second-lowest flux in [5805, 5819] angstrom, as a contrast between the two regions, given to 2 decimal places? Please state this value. -0.02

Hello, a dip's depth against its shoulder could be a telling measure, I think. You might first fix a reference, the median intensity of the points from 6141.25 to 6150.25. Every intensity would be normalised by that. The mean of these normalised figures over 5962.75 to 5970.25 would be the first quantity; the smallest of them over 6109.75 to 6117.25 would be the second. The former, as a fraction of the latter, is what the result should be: 1.05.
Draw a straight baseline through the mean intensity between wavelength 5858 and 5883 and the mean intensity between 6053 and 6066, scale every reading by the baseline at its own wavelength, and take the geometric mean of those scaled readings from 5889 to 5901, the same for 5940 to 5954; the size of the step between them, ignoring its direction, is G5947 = 0.175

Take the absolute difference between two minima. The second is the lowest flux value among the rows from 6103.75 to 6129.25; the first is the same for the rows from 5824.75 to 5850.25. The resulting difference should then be 0.36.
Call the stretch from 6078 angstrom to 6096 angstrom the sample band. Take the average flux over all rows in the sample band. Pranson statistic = 1.59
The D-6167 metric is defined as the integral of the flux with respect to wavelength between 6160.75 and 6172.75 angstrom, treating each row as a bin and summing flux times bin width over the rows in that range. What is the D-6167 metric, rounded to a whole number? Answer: 18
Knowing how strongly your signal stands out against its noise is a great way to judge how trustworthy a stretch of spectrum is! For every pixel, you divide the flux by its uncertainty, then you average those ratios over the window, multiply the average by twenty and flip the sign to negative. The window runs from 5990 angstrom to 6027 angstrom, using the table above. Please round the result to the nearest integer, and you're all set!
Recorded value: -325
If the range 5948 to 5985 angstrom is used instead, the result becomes -326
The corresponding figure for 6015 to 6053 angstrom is -331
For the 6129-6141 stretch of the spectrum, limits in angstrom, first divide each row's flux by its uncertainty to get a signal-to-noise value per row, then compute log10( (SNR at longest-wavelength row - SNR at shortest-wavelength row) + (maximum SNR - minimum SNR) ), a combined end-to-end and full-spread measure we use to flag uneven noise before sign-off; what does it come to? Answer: 1.0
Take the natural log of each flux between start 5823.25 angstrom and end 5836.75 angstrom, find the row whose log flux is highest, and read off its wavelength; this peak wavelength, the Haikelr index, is 5830.0 angstrom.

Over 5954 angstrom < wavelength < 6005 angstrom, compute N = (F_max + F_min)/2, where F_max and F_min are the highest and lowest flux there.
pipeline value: 1.65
